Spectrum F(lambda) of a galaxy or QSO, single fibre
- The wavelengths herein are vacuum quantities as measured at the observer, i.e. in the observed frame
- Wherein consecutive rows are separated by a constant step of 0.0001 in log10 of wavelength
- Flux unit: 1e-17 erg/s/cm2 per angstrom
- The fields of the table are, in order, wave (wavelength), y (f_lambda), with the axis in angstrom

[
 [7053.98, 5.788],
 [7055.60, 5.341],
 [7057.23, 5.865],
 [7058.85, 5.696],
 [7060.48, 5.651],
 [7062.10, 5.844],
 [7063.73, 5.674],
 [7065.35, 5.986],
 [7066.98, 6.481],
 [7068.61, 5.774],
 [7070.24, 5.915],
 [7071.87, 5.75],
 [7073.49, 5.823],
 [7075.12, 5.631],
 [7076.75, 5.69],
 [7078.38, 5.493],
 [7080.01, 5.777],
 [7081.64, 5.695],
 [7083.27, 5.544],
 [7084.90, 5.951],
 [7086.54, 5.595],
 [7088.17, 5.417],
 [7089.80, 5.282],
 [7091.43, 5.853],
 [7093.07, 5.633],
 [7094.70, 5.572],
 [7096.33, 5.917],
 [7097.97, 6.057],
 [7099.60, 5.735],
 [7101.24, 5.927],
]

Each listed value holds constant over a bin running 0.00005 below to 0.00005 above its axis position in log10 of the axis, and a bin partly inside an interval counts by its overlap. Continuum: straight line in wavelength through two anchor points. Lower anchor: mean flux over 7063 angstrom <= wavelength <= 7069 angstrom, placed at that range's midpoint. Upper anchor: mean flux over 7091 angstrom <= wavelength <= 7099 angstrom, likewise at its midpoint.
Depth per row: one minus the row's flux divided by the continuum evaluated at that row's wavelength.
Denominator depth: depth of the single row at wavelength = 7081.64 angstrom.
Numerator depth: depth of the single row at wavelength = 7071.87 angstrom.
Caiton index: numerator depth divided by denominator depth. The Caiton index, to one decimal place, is 1.0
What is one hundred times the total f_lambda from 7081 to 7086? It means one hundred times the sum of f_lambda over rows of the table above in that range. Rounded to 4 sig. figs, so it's 1719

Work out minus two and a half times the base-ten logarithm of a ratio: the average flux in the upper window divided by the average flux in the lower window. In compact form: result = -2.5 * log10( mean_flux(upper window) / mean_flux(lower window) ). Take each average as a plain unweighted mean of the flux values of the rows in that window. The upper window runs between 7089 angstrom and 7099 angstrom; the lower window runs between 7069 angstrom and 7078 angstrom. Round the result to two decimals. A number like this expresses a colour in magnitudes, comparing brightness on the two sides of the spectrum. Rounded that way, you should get 0.01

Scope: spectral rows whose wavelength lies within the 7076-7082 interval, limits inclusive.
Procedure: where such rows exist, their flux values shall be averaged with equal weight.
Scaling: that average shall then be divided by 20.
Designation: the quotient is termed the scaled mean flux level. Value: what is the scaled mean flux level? 0.283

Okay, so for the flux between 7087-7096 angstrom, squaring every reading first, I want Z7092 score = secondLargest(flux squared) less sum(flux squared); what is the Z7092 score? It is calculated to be -123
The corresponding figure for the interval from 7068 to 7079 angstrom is -196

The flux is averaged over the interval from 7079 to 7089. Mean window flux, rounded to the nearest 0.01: 5.66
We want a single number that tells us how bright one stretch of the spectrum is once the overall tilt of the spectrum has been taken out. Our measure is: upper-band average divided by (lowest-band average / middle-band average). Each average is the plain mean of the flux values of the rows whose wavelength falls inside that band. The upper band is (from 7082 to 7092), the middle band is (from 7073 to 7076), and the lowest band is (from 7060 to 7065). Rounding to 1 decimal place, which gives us 5.6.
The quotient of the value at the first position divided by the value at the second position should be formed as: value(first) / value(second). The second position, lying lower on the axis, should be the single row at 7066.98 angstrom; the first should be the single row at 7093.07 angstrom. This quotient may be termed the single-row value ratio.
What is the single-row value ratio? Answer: 0.87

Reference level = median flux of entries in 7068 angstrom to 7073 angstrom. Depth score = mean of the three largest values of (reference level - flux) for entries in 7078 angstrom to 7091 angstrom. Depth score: 0.38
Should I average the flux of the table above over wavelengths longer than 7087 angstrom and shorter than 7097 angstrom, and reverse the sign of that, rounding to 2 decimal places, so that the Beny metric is -5.61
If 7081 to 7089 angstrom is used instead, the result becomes -5.64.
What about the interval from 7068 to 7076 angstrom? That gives -5.78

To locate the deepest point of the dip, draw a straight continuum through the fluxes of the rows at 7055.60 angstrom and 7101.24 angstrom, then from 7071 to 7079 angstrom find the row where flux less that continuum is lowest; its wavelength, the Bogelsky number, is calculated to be 7078.38 angstrom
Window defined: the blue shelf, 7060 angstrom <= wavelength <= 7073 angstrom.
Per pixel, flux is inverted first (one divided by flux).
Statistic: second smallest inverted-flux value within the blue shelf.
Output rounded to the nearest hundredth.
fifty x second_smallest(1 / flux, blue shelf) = 8.35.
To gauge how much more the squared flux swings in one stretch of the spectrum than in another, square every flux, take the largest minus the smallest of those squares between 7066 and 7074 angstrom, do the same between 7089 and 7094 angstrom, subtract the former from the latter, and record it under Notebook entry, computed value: -2.6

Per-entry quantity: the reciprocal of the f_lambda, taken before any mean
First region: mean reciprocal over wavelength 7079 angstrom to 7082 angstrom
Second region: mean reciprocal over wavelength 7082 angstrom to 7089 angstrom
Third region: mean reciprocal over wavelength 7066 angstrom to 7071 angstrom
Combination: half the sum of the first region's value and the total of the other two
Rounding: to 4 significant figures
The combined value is 0.2589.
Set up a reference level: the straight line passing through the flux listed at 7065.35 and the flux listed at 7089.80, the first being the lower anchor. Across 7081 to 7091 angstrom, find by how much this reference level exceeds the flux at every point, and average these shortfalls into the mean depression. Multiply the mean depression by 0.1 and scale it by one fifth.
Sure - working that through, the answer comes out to -0.004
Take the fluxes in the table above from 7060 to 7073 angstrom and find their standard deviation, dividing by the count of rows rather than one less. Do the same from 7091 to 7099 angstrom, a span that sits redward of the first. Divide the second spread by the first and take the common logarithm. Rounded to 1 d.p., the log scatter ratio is -0.1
